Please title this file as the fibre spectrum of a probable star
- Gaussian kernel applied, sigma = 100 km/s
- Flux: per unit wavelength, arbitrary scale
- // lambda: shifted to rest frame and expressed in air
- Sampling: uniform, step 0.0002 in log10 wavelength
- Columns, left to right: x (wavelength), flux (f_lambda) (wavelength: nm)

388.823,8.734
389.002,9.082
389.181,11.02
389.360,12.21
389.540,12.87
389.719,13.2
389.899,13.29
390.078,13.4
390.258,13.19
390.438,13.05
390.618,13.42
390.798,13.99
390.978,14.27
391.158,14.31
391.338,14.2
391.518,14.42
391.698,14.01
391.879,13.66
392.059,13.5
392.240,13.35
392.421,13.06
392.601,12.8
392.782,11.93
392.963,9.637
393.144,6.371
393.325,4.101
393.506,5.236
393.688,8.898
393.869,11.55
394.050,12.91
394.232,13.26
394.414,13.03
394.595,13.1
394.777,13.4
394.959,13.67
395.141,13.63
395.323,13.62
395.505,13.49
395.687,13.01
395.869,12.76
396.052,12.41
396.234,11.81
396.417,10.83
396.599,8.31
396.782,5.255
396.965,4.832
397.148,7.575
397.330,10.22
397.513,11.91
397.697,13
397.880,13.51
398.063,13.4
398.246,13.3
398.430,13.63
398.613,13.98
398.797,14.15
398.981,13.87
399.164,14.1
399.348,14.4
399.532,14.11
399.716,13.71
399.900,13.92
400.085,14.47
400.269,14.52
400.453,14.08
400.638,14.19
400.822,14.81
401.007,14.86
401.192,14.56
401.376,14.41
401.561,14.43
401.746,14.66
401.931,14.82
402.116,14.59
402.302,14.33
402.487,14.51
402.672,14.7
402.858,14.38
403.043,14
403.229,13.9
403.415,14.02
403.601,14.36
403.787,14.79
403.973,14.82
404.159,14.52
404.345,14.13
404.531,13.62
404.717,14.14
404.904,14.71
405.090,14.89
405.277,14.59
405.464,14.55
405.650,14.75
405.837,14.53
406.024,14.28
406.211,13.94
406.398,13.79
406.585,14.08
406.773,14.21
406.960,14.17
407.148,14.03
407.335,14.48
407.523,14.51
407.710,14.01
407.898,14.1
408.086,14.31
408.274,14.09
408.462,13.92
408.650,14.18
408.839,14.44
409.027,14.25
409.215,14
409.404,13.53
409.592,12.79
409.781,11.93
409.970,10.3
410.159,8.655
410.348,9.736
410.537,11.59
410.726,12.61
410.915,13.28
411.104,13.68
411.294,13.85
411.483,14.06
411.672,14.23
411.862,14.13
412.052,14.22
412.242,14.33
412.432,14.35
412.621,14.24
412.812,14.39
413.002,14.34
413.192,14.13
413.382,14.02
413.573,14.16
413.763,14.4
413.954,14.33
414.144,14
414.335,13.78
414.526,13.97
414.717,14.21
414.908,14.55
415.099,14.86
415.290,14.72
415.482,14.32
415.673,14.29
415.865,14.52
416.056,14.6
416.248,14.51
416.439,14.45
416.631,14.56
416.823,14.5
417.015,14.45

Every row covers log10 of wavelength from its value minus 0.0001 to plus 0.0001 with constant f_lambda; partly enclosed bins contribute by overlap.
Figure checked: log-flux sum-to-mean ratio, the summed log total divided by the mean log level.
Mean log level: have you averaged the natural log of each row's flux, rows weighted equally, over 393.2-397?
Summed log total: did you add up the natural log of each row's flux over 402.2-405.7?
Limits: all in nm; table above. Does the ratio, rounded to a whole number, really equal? 22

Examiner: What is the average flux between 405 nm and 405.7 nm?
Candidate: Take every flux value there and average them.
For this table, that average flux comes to 14.7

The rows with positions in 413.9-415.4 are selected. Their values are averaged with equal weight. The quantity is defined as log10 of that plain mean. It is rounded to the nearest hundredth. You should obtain 1.16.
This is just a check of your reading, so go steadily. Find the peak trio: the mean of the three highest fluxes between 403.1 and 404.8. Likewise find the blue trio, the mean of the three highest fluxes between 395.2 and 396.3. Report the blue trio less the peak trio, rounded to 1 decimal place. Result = -1.3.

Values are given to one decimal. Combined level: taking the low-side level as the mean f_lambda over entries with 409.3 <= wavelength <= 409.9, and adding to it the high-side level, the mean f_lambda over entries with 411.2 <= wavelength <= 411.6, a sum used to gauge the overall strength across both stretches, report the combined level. 26.7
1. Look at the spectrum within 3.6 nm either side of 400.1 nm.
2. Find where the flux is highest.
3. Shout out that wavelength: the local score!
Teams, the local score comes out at 401.007 nm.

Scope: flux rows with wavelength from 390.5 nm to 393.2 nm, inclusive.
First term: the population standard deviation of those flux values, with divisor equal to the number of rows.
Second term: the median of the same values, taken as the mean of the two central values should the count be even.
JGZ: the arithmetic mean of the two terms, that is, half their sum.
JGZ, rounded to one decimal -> 7.8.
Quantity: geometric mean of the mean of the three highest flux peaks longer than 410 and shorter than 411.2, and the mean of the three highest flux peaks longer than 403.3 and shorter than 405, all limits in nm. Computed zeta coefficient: 14.0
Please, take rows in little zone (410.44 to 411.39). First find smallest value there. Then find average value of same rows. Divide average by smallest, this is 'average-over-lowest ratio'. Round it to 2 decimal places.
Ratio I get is 1.12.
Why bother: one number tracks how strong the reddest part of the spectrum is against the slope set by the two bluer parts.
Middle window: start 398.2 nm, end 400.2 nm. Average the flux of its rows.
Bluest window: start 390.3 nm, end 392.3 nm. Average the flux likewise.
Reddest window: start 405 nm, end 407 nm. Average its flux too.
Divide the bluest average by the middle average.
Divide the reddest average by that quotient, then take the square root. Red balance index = 3.81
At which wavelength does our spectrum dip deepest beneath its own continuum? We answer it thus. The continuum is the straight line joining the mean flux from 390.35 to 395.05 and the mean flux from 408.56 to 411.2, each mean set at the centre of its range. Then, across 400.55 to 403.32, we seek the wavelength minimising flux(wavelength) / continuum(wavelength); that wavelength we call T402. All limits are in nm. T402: 403.229 nm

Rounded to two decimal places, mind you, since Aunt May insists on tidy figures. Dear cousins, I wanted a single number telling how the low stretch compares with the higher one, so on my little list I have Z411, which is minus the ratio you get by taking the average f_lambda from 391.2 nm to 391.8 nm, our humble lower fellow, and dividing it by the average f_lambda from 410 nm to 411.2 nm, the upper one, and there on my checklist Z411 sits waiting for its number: -1.23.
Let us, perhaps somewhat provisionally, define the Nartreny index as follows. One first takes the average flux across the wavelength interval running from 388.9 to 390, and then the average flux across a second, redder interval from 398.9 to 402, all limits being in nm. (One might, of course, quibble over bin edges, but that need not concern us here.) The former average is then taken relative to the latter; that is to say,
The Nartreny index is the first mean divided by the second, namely 0.83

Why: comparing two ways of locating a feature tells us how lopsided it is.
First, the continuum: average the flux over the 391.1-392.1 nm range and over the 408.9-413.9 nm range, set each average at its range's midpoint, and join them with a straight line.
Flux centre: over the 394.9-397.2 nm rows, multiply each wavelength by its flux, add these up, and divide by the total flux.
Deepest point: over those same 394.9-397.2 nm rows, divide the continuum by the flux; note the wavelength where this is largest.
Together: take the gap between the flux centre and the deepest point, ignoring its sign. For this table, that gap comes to 1.09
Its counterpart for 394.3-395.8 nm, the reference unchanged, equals 0.64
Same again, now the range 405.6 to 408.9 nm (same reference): 0.84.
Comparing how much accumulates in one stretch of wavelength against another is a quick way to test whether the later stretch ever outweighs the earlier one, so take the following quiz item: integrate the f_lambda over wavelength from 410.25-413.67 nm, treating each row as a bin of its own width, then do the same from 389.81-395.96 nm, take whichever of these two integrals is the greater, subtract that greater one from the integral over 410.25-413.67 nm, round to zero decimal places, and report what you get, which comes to -30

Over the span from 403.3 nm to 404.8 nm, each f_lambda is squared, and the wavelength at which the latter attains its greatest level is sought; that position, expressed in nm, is 403.973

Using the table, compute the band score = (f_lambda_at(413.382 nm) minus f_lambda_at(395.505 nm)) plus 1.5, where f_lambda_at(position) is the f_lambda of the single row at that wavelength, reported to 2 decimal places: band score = 2.03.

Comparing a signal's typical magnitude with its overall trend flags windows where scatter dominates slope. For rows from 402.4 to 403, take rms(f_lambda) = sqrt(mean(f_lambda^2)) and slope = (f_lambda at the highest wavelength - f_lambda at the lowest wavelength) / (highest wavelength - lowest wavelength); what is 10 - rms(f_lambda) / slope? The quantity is 51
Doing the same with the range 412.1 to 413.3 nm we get 78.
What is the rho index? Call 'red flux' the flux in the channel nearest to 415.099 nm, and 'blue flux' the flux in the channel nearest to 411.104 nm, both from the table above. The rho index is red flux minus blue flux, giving 1.2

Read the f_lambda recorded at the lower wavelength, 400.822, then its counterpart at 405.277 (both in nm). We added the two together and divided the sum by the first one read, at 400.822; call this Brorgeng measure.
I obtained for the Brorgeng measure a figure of 1.99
